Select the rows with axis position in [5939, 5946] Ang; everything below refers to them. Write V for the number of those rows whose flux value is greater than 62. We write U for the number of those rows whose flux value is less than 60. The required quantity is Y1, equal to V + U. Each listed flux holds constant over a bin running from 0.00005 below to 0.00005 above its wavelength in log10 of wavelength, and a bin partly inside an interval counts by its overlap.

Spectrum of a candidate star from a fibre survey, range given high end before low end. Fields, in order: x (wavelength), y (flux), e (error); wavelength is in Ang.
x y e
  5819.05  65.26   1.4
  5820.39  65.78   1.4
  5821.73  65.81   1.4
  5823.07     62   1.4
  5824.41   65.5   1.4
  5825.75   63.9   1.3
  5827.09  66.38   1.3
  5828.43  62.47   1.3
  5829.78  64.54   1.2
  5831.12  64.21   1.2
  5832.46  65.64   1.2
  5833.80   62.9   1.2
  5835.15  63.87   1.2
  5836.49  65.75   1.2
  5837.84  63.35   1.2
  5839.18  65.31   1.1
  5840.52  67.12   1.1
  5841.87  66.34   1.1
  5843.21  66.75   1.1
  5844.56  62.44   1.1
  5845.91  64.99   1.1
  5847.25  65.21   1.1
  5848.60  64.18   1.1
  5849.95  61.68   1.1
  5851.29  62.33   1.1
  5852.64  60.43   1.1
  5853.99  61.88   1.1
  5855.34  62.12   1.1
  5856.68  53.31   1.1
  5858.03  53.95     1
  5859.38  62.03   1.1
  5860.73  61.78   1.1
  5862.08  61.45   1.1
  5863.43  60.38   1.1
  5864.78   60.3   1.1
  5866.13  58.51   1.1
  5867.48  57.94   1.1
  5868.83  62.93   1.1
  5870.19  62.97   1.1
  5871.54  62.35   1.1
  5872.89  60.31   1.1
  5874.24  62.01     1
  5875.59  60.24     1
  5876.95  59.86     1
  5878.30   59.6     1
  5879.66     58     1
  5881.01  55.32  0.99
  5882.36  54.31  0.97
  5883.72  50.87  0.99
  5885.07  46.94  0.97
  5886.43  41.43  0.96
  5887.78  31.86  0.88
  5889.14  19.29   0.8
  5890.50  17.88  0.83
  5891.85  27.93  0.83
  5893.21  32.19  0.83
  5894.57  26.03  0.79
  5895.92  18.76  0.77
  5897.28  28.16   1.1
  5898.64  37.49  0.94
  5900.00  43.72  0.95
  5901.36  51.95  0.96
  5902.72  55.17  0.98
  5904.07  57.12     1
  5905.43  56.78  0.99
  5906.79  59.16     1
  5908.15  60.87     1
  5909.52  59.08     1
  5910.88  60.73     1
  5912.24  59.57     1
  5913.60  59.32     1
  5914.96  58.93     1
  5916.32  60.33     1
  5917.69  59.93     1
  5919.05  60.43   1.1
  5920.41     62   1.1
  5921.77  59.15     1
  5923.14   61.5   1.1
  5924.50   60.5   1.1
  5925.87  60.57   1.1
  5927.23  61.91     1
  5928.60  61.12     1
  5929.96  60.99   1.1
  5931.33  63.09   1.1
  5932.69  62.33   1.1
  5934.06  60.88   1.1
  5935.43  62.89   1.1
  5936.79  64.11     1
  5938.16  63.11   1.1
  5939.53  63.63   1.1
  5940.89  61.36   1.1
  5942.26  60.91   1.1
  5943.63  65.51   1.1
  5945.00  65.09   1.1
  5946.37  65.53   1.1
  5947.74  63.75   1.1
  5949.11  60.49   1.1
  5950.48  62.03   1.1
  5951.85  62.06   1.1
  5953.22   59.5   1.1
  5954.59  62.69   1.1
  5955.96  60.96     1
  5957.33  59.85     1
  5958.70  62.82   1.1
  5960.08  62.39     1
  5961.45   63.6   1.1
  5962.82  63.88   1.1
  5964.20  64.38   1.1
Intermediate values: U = 0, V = 3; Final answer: 3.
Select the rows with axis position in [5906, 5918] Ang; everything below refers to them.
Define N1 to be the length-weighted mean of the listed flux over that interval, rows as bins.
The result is 59.7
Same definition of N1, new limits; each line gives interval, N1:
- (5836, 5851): 64.8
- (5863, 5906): 48.0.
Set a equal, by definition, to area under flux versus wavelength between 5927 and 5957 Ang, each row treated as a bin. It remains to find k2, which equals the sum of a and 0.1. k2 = 1873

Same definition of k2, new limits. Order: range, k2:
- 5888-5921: 1550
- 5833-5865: 2001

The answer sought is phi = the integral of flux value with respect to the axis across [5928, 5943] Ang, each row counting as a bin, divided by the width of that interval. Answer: 62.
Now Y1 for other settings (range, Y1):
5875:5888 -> 9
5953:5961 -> 5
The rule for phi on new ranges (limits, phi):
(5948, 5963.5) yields 62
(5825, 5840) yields 64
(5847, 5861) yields 61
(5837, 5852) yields 65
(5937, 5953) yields 63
